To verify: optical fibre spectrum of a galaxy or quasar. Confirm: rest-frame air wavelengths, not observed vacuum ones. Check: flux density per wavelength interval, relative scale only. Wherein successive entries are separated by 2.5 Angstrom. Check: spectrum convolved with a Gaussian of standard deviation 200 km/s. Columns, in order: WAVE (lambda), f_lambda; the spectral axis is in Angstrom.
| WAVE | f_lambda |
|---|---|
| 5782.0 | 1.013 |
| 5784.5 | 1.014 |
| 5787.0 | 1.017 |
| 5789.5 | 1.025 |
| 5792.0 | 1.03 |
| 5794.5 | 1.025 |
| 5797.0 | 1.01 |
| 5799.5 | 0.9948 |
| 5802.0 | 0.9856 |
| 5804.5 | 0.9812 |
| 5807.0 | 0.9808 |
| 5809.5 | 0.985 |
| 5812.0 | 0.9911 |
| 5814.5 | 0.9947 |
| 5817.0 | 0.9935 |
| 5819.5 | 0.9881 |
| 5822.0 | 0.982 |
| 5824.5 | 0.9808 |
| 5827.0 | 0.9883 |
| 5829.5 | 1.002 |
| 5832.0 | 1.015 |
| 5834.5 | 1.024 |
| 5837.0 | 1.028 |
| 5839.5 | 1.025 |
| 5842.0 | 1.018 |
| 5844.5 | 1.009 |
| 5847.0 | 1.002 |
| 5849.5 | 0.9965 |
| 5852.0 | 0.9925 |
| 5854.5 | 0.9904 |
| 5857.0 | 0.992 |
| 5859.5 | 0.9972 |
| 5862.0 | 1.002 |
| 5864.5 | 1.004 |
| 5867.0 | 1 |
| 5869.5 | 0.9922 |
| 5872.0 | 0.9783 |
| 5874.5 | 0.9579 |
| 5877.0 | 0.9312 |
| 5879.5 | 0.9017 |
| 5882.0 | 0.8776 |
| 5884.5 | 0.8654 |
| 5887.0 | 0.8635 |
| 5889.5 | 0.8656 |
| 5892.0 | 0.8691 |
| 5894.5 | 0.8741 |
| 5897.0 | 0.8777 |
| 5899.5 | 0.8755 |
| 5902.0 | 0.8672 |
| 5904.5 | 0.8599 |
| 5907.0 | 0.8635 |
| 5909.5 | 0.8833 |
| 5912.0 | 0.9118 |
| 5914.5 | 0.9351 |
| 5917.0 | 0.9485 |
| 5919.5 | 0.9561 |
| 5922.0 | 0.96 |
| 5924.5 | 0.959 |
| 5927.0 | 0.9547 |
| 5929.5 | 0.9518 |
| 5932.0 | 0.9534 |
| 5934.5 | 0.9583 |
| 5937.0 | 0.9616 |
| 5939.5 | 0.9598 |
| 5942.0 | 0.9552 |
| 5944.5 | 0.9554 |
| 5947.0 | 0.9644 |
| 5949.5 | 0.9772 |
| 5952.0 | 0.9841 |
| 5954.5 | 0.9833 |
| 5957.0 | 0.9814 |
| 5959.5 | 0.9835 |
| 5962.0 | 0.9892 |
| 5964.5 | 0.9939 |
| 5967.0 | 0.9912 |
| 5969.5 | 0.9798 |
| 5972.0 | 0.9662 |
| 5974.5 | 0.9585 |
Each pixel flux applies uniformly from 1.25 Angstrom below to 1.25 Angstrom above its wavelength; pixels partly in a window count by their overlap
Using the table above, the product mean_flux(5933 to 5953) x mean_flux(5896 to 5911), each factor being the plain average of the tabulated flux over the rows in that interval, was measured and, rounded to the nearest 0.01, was 0.84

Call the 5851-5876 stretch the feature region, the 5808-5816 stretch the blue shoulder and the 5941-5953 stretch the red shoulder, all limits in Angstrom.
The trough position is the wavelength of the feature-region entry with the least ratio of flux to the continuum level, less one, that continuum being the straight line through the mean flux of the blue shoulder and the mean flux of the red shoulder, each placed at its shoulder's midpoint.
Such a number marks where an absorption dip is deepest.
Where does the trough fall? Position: 5874.5 Angstrom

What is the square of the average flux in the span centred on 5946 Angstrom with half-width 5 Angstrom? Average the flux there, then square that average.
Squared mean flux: 0.93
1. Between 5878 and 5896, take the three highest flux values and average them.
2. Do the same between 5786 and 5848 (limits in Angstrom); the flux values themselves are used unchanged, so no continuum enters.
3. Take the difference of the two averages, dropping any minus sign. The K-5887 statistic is 0.14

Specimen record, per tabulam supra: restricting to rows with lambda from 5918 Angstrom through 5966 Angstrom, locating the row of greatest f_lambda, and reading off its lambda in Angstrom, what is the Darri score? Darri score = 5964.5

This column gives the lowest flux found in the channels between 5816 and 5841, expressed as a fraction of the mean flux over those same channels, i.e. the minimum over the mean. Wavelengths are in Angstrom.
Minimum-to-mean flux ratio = 0.98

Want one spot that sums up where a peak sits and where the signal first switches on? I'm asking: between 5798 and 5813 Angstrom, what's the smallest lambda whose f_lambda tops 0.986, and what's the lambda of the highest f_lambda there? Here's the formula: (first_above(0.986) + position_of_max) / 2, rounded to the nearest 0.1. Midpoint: 5799.5 Angstrom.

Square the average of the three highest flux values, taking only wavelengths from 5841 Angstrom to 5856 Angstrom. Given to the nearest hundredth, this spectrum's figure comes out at 1.02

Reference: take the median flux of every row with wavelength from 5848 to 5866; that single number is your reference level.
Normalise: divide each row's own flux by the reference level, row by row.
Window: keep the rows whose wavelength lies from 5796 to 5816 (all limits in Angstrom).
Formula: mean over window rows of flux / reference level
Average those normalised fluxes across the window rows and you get 0.994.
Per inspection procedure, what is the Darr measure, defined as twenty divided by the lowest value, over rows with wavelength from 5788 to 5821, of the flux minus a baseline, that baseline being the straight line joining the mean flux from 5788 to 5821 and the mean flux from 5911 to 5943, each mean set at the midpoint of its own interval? -1134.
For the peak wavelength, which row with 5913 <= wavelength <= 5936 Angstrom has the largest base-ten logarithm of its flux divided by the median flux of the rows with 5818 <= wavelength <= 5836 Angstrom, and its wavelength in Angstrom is 5922.0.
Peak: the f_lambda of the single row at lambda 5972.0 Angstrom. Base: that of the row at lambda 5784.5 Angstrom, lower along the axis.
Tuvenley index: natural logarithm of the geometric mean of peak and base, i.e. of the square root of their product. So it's -0.01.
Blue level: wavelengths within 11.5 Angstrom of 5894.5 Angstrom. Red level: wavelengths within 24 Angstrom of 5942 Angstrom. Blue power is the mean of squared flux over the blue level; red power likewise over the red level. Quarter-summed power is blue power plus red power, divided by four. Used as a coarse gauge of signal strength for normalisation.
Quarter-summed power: 0.423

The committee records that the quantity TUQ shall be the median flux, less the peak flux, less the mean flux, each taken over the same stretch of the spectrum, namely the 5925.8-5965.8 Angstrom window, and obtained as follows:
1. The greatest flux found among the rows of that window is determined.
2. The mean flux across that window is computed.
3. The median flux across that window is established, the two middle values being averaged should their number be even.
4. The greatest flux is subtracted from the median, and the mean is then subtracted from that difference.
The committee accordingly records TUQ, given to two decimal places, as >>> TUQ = -1.00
